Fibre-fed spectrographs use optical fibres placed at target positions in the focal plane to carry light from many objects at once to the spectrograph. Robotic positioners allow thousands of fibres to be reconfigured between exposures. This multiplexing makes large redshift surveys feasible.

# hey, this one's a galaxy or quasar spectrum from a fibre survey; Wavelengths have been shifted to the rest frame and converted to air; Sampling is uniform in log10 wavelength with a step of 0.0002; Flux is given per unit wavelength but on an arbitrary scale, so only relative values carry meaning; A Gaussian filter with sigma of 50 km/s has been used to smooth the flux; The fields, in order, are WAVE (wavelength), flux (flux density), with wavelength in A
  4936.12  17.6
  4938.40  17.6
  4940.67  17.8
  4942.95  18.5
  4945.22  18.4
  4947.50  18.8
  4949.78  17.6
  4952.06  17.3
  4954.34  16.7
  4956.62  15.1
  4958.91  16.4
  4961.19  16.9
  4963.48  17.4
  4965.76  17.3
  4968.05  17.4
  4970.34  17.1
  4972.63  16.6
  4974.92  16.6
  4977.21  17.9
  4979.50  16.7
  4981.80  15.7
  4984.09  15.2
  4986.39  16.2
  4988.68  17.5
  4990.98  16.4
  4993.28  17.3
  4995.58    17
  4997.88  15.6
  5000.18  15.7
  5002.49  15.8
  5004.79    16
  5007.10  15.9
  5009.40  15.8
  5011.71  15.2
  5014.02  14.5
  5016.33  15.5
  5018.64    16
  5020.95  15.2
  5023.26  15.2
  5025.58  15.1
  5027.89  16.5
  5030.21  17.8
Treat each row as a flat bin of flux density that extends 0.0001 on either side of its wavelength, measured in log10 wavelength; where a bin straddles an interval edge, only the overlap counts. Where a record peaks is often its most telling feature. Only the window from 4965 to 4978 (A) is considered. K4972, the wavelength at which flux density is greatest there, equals 4977.21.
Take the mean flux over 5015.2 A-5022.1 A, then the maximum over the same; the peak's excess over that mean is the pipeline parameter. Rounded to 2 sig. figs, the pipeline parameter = 0.43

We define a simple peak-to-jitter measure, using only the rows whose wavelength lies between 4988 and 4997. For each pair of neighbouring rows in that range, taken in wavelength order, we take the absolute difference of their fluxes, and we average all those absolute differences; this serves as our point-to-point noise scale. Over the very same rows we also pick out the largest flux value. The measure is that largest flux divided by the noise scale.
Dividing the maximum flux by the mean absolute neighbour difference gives 23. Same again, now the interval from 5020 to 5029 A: 33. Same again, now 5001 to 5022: 32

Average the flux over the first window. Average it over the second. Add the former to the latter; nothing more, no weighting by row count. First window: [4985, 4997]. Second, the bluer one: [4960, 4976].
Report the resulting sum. 33.9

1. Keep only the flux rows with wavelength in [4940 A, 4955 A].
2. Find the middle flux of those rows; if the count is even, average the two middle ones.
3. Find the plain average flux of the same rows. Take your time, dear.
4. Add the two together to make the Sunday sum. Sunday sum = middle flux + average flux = 35.7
